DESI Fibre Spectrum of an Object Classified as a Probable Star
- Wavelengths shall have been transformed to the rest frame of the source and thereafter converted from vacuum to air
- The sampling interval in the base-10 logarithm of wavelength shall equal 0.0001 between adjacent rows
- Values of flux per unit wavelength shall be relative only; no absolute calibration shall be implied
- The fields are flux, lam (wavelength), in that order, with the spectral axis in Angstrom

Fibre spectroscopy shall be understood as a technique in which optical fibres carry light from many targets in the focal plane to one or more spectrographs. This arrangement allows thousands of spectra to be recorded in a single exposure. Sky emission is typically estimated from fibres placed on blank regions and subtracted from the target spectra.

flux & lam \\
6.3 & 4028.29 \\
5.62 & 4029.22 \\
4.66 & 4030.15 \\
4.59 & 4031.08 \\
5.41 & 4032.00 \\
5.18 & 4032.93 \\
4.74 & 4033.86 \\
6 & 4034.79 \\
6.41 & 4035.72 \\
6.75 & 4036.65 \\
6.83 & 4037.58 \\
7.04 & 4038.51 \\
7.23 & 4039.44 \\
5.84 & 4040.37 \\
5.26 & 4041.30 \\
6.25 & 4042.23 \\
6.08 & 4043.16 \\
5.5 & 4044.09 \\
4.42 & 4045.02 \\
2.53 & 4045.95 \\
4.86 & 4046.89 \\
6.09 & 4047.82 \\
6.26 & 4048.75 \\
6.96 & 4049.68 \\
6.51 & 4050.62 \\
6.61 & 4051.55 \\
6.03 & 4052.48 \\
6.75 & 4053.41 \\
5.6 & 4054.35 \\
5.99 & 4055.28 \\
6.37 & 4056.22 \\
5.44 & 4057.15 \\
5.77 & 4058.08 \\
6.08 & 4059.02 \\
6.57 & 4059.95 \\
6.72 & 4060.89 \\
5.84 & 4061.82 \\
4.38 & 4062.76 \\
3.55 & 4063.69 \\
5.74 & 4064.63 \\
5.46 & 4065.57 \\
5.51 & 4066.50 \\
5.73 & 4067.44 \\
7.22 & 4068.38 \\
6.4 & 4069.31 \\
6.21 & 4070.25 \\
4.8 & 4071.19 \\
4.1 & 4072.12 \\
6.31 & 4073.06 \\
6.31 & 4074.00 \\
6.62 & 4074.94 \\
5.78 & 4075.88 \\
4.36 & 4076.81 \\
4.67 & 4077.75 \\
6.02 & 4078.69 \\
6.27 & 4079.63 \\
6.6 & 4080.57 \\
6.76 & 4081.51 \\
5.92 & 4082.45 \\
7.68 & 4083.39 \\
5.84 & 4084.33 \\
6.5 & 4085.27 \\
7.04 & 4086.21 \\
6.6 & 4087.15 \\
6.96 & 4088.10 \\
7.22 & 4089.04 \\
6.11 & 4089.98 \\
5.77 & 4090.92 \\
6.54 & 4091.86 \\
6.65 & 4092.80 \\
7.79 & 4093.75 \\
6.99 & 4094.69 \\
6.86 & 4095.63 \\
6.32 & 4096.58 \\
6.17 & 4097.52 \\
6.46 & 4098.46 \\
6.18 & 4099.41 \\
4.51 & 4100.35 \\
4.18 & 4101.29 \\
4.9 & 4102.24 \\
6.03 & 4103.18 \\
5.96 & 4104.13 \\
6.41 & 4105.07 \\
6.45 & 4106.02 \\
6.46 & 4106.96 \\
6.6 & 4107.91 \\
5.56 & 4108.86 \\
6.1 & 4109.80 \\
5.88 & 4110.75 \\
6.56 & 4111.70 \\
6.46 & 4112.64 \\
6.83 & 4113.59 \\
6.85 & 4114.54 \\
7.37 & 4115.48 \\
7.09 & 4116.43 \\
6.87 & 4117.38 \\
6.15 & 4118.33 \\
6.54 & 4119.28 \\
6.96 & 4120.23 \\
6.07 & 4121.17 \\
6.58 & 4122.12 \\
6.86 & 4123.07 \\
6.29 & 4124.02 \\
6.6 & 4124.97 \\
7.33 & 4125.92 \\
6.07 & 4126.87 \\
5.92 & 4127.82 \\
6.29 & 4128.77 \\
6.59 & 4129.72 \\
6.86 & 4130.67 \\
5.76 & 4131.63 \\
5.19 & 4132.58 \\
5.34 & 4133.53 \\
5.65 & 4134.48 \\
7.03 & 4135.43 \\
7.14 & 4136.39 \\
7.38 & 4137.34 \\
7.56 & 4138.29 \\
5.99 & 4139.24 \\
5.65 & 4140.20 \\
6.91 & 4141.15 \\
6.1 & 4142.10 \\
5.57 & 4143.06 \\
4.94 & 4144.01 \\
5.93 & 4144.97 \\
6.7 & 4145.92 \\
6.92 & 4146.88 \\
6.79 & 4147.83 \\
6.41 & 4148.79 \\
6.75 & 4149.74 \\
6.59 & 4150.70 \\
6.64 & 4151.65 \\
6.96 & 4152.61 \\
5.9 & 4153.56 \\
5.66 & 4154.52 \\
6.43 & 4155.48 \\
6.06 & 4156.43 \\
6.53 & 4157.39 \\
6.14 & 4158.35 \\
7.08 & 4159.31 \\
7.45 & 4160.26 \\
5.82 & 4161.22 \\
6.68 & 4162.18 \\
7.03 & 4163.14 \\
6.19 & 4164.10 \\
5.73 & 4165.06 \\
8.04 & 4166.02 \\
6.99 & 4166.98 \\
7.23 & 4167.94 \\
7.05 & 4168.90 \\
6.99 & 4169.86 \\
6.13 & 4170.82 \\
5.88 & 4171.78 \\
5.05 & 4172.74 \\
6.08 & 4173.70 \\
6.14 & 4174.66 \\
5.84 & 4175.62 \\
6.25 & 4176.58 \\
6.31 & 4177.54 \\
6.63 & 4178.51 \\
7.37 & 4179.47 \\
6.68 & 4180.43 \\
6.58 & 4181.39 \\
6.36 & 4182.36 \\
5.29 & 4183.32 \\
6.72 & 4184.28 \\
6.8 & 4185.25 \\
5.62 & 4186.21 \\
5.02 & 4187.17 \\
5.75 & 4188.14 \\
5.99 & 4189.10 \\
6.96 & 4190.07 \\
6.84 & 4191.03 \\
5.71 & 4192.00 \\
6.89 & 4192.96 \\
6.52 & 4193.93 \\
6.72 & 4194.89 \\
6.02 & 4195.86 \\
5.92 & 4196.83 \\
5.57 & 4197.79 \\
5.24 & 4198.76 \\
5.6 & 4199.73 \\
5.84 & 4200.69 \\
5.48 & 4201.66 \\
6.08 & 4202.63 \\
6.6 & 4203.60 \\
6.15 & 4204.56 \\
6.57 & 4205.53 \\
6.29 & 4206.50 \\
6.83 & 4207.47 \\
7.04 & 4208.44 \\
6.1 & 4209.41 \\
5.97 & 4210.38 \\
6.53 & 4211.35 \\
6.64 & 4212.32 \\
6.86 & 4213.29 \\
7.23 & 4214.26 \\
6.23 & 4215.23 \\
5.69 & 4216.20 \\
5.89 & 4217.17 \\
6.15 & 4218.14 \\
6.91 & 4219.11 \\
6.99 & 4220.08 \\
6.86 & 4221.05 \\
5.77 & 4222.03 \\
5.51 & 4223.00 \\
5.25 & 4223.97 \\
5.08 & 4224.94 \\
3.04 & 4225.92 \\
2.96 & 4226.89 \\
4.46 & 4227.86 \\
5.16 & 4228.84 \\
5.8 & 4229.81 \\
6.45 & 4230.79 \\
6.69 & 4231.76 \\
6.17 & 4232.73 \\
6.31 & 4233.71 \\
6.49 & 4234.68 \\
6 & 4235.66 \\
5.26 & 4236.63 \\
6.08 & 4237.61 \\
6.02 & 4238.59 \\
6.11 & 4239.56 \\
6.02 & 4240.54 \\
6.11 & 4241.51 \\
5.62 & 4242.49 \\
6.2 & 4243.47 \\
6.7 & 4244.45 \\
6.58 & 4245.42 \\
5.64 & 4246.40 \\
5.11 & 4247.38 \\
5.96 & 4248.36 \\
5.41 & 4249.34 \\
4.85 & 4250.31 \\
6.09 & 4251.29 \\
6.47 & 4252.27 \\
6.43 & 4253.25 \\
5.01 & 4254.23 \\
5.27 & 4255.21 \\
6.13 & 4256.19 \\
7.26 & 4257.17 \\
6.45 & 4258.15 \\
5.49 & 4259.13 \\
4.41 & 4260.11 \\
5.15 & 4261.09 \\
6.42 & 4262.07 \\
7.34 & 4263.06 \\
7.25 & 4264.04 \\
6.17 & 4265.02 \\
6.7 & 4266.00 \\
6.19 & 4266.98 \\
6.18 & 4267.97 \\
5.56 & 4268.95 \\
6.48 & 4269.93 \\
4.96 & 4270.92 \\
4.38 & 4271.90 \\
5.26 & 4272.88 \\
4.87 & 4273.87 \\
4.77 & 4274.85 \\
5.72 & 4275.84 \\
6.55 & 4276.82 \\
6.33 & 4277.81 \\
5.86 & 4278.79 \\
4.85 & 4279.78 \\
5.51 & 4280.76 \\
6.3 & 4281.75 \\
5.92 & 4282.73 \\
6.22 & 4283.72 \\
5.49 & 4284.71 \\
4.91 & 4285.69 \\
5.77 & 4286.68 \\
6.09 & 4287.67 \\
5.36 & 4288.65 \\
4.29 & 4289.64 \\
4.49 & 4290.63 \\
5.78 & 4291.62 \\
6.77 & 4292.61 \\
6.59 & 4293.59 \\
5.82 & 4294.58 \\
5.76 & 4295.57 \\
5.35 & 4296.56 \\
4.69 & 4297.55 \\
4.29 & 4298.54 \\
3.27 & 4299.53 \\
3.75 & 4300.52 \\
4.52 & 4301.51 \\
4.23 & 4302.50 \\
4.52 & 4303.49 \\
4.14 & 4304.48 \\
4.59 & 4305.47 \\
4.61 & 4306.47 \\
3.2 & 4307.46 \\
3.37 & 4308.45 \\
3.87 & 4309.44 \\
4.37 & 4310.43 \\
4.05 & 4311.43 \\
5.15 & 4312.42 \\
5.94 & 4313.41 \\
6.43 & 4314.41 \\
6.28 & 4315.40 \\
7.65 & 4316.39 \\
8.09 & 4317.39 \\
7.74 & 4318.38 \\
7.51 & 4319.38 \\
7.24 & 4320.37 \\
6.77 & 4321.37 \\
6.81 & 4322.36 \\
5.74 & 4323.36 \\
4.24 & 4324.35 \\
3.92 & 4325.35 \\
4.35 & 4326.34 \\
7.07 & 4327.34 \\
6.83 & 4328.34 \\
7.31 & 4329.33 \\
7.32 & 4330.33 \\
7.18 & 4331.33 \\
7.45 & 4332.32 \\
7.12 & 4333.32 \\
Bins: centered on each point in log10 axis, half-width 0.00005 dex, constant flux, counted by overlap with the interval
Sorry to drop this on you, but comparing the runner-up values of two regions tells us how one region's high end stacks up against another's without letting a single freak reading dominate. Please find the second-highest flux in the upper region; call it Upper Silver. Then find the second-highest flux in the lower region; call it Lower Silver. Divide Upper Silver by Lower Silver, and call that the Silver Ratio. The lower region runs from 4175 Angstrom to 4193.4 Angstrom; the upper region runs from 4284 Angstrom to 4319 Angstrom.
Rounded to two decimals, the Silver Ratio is 1.11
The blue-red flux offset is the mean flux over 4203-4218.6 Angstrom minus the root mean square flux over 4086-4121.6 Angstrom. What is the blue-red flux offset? 0.0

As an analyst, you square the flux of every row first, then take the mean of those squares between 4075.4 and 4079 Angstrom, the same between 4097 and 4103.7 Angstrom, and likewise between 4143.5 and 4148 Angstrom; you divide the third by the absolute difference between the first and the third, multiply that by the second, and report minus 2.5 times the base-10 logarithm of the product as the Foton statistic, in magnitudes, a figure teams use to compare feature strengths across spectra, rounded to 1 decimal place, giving -5.0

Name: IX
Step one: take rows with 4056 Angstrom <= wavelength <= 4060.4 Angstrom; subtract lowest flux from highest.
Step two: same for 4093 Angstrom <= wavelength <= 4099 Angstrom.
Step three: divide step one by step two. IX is 0.70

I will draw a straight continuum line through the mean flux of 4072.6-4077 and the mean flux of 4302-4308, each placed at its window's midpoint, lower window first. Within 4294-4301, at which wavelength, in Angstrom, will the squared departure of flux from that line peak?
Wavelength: 4294.58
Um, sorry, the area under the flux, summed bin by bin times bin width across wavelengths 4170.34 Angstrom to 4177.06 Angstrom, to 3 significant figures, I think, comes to 39.8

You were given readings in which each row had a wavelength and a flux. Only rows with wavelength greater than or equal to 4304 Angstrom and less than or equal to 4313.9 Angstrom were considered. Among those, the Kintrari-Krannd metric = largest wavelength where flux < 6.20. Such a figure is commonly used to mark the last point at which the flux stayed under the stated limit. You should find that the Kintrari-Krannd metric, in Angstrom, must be 4313.41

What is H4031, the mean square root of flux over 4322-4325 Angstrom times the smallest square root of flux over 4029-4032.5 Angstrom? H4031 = 5.0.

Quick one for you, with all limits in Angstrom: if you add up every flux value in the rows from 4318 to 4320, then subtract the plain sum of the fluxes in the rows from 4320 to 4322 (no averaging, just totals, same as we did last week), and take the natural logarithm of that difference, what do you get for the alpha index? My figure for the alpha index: 0.22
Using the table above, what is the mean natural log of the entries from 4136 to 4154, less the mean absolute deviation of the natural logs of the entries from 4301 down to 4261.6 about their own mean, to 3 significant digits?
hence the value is 1.72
